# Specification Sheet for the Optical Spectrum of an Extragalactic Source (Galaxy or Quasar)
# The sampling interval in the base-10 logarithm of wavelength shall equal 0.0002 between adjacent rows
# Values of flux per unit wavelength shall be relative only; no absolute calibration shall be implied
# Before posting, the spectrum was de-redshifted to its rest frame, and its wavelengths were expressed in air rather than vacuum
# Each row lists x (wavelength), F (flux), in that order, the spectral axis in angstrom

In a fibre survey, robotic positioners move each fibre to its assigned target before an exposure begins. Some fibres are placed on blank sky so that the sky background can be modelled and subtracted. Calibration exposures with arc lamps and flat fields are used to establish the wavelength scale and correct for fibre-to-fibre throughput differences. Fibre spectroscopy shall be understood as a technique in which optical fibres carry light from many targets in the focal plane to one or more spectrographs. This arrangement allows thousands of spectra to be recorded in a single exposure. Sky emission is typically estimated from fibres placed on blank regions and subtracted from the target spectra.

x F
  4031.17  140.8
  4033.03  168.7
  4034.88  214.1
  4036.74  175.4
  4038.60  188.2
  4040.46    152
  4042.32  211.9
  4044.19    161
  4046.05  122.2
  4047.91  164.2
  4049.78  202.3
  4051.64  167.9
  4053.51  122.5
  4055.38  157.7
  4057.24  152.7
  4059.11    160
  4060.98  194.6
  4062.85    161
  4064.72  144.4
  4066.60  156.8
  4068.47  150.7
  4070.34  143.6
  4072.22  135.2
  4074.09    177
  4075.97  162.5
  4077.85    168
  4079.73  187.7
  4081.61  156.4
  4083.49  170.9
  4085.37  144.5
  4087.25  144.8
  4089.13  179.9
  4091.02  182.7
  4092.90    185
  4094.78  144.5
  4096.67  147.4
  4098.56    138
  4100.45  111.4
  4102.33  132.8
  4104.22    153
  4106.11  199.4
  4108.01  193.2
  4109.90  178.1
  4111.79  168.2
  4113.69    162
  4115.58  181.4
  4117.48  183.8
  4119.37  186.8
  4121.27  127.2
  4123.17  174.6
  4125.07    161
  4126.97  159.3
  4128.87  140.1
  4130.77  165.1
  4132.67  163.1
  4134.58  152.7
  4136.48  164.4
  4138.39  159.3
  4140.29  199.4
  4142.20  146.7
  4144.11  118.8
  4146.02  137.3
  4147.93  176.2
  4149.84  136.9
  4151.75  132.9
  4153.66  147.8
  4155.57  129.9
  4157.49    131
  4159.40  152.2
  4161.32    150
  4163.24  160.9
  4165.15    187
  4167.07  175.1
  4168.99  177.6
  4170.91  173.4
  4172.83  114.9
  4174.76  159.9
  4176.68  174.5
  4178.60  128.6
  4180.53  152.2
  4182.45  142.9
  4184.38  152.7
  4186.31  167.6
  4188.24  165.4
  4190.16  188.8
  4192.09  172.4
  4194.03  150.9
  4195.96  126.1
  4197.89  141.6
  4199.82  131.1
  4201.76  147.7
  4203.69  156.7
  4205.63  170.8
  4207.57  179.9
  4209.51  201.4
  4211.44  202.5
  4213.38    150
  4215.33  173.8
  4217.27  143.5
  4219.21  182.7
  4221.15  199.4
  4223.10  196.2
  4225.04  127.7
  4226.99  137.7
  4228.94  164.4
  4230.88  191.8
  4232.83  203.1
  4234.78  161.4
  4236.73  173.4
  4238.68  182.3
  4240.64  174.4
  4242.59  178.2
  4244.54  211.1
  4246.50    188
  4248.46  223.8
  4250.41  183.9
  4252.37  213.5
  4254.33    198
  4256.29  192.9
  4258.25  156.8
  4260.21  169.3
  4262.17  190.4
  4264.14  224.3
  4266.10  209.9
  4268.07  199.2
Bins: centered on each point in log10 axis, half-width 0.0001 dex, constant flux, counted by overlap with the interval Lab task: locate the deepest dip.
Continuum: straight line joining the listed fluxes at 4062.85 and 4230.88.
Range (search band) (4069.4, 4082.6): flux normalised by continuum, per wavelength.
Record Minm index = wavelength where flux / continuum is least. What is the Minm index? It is 4072.22 angstrom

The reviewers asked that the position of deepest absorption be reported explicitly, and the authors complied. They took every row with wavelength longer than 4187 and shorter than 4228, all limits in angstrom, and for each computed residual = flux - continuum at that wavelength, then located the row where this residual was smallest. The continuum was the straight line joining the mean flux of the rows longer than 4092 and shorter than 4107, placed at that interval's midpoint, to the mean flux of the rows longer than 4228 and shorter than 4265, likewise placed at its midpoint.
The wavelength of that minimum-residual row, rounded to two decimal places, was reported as 4225.04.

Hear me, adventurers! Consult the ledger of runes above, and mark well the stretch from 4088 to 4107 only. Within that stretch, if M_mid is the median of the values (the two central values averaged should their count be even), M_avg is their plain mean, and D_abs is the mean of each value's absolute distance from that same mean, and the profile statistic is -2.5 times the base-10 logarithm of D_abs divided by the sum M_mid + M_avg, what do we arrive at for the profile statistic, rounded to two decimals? 2.79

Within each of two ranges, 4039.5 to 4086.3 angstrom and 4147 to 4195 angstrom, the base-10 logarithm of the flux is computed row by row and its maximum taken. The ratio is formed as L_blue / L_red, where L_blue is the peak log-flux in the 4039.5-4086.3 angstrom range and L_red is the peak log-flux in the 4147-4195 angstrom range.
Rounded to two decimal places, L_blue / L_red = 1.02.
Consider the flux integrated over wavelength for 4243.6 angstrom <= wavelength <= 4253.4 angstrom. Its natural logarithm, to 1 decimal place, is 7.6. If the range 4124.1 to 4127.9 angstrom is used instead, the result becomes 6.4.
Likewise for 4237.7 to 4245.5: 7.3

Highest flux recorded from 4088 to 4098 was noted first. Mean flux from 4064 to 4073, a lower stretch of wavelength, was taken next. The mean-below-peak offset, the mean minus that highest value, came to -39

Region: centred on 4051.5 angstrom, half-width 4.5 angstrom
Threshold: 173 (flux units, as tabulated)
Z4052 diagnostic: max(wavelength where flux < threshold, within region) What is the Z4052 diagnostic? 4055.38 angstrom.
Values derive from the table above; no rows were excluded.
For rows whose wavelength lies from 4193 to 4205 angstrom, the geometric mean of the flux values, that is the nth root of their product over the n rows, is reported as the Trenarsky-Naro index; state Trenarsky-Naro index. 142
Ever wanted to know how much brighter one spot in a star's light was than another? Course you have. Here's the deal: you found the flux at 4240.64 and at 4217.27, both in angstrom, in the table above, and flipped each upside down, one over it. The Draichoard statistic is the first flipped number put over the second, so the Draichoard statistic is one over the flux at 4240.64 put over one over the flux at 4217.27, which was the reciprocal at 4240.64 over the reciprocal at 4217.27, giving 0.82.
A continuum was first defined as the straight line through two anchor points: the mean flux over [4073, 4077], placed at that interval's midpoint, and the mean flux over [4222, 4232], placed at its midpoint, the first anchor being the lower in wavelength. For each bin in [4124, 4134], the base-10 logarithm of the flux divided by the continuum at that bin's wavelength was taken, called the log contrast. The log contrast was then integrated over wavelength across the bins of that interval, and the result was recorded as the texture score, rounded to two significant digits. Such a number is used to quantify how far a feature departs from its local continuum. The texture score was -0.26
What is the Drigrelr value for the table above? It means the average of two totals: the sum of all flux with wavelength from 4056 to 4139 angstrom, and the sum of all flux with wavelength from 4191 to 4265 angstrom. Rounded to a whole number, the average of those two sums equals 6889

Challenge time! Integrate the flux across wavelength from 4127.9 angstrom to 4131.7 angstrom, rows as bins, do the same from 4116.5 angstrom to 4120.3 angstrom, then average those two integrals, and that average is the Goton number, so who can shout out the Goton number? 642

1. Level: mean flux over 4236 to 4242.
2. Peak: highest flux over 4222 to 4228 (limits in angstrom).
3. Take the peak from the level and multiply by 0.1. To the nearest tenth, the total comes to -1.9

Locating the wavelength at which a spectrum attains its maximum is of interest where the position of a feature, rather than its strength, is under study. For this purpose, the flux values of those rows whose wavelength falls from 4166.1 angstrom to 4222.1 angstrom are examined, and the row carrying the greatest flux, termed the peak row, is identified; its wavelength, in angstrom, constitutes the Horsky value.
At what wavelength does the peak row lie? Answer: 4211.44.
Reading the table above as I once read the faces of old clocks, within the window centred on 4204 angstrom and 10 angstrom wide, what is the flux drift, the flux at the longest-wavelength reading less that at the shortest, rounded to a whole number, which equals 49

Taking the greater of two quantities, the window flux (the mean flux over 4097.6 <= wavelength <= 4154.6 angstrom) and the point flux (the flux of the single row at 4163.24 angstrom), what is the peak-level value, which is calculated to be 161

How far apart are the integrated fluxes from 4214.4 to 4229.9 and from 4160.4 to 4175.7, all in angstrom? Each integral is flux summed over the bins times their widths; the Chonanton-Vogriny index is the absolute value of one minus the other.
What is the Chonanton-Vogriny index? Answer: 84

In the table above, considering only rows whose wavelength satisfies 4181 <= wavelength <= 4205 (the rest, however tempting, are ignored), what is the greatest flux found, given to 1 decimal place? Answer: 188.8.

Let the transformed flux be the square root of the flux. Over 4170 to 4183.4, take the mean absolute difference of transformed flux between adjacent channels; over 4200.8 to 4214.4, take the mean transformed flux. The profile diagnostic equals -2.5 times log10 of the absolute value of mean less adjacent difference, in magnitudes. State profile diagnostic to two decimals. -2.68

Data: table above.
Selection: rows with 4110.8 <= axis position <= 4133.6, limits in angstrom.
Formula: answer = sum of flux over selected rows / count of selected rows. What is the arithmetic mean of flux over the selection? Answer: 164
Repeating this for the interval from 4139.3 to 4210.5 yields 156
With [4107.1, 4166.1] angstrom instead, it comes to 159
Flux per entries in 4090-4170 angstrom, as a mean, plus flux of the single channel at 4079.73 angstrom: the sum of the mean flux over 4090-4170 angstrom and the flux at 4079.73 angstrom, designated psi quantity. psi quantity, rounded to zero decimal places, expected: 347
